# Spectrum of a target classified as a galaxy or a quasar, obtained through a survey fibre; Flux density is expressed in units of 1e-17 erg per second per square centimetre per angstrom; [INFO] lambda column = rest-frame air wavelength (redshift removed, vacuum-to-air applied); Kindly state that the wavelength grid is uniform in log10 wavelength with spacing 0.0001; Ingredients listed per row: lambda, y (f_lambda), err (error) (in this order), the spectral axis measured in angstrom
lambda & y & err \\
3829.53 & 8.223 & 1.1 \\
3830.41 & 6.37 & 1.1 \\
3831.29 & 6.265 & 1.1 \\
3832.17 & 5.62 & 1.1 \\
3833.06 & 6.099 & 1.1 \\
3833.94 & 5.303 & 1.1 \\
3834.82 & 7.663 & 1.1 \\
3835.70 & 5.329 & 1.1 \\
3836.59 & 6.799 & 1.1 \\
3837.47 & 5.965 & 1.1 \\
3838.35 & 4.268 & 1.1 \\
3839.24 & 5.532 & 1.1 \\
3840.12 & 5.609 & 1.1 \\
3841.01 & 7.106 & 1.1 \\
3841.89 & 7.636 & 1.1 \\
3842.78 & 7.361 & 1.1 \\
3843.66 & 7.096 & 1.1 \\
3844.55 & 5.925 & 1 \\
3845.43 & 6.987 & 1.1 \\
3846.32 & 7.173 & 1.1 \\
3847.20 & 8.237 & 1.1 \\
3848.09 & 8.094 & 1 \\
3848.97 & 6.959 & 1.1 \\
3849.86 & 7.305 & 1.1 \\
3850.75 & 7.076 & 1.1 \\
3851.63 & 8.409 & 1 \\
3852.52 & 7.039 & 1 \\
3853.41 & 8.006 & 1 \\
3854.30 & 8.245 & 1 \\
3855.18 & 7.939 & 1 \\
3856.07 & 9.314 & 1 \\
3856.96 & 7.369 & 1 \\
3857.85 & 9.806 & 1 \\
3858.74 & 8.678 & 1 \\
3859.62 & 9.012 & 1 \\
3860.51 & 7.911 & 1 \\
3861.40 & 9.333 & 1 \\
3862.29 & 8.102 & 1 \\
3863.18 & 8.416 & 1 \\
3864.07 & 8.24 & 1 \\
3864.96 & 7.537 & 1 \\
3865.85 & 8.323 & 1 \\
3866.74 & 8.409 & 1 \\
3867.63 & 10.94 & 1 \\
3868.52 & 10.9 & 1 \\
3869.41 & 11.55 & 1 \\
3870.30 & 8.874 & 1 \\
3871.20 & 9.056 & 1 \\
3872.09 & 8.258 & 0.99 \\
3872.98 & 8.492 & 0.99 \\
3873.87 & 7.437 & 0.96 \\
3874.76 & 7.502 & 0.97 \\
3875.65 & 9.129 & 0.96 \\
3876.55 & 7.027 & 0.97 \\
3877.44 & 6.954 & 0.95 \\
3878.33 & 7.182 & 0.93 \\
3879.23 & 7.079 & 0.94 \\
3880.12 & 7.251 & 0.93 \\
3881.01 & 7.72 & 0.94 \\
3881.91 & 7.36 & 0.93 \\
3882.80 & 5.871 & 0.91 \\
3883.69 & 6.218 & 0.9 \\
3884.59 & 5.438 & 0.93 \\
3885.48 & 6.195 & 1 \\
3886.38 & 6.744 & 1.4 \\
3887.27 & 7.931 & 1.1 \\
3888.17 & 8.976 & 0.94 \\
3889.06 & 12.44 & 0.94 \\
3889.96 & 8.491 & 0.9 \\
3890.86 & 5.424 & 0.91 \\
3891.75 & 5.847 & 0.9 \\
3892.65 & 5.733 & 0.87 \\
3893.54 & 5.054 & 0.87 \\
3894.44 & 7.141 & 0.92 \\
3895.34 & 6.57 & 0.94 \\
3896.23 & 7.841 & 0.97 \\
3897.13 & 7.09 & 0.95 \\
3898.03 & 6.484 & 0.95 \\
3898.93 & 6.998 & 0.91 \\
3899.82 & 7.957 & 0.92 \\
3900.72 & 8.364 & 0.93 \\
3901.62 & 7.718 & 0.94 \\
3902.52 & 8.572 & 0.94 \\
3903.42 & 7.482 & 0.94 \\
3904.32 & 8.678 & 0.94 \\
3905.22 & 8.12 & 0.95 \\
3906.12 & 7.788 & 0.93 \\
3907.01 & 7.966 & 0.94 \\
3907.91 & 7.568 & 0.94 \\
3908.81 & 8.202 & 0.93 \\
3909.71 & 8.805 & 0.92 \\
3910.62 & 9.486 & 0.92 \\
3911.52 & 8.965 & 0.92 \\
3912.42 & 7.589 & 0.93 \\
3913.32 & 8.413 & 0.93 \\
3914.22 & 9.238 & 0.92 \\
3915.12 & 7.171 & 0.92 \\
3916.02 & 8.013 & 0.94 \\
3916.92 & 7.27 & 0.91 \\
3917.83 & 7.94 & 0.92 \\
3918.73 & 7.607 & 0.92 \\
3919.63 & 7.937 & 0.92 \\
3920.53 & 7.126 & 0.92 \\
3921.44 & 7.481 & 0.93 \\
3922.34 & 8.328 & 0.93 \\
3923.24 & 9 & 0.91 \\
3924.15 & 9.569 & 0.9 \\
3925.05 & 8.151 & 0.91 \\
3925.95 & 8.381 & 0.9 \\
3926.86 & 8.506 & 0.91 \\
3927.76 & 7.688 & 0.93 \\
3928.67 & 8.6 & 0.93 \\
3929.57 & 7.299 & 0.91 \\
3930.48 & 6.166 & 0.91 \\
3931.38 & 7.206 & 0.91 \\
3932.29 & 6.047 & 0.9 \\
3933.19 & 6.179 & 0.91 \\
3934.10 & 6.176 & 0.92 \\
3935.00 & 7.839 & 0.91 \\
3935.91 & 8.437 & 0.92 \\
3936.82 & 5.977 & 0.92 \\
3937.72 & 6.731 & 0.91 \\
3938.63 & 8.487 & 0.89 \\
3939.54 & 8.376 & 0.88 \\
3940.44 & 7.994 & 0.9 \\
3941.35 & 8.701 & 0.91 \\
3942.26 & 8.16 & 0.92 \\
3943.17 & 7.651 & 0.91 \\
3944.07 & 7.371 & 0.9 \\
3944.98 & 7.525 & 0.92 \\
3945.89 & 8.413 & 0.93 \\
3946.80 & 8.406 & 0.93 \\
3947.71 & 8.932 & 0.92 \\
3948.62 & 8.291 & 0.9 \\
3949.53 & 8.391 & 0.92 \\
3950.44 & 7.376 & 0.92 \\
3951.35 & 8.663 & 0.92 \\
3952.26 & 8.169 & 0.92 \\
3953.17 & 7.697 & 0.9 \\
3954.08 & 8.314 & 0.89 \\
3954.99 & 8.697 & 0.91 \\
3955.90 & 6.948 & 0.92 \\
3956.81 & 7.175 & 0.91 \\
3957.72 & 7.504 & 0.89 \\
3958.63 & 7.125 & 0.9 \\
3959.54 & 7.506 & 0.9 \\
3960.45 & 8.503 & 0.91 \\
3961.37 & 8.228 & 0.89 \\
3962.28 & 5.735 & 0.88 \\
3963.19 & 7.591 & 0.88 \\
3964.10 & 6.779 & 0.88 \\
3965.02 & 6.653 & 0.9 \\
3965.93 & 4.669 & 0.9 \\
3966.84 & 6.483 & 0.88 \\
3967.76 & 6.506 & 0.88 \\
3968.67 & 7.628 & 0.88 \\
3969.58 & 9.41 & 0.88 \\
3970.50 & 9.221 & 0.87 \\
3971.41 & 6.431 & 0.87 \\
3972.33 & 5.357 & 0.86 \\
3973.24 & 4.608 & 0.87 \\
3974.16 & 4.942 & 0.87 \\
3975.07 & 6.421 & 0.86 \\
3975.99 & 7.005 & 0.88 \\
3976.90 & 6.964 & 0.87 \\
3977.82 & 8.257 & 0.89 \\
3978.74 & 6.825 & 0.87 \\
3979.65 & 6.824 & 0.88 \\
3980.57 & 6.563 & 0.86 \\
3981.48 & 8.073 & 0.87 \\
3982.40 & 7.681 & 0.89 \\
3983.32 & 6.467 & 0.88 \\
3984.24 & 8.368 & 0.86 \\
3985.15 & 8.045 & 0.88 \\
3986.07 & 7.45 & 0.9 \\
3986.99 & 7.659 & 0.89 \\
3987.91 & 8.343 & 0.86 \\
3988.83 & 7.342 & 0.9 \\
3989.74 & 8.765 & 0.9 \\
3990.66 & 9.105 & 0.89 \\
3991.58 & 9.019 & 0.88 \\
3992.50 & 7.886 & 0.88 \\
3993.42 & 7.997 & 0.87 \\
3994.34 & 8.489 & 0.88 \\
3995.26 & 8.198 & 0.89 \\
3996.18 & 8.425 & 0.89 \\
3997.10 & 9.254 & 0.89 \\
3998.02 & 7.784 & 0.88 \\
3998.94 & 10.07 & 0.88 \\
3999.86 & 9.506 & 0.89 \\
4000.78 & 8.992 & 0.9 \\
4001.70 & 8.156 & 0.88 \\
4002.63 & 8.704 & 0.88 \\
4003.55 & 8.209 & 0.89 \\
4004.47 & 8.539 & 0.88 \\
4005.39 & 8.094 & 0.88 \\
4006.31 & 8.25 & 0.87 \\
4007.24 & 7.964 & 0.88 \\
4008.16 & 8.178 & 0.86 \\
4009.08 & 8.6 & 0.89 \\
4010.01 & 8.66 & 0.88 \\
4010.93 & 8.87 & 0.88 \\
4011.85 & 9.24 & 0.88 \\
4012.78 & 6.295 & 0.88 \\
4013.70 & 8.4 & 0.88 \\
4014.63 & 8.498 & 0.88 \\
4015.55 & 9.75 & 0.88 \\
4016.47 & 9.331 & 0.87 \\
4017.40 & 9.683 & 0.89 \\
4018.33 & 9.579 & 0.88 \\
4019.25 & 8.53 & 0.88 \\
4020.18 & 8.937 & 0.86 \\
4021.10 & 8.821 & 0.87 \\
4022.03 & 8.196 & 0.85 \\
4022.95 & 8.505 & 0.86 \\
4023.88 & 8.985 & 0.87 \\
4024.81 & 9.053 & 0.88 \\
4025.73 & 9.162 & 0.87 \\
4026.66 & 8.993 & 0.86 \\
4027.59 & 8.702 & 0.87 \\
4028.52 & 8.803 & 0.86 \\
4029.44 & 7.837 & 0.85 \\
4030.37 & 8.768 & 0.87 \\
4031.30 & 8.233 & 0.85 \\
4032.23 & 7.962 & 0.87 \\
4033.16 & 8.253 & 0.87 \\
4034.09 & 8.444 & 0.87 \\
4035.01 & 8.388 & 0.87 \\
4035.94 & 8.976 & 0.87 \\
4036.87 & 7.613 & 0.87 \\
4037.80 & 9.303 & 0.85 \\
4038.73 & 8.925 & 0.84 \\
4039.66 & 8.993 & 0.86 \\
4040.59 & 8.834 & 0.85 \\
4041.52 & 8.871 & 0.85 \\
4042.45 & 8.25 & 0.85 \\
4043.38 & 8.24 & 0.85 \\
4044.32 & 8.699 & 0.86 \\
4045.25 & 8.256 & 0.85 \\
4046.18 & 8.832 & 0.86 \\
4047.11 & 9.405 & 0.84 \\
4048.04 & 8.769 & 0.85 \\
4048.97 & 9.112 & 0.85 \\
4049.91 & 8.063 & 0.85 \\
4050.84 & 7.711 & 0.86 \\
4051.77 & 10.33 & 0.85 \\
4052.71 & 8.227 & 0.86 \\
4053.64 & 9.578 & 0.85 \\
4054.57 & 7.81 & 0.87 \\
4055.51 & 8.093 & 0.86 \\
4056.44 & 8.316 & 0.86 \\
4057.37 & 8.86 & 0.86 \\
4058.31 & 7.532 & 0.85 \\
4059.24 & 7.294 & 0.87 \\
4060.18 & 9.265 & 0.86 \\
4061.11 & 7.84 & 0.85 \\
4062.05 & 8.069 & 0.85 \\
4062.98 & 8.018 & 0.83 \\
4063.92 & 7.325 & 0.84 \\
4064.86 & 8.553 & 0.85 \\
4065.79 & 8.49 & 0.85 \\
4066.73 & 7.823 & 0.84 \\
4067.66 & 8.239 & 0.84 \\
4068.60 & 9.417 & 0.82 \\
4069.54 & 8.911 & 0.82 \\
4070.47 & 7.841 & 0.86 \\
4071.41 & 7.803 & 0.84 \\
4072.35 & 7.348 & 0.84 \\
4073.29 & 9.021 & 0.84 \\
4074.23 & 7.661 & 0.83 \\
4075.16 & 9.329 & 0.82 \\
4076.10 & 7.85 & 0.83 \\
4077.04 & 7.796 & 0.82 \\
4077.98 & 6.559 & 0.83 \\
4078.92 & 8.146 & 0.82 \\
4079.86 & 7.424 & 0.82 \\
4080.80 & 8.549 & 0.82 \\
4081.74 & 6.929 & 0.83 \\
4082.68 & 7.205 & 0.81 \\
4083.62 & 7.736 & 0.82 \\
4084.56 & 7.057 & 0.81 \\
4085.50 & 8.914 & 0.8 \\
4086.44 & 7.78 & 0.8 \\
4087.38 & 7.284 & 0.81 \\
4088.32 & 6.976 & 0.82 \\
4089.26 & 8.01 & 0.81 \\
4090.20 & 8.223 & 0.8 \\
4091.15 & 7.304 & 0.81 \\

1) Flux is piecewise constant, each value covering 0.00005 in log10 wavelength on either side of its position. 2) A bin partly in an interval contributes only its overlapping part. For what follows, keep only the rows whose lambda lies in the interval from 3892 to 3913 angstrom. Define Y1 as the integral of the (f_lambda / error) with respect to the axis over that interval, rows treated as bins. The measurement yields 173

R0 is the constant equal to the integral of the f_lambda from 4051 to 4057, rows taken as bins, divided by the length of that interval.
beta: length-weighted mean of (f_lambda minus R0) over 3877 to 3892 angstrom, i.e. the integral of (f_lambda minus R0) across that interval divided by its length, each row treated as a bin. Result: -1.4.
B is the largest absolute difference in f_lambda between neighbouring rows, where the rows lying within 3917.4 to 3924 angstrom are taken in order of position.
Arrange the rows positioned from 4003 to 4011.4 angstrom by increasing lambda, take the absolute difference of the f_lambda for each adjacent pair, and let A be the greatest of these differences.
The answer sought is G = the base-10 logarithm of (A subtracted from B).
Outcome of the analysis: -0.396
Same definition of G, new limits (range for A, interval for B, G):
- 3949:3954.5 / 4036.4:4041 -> -0.395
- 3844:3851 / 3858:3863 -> -0.542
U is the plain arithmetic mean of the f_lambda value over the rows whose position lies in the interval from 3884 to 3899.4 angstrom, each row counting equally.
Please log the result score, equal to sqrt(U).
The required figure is 2.66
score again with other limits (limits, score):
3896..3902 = 2.74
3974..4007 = 2.82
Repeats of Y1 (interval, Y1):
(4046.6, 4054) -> 77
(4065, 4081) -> 156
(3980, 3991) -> 97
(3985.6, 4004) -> 176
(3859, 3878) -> 166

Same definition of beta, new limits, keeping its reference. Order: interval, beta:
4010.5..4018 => 0.1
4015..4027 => 0.4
